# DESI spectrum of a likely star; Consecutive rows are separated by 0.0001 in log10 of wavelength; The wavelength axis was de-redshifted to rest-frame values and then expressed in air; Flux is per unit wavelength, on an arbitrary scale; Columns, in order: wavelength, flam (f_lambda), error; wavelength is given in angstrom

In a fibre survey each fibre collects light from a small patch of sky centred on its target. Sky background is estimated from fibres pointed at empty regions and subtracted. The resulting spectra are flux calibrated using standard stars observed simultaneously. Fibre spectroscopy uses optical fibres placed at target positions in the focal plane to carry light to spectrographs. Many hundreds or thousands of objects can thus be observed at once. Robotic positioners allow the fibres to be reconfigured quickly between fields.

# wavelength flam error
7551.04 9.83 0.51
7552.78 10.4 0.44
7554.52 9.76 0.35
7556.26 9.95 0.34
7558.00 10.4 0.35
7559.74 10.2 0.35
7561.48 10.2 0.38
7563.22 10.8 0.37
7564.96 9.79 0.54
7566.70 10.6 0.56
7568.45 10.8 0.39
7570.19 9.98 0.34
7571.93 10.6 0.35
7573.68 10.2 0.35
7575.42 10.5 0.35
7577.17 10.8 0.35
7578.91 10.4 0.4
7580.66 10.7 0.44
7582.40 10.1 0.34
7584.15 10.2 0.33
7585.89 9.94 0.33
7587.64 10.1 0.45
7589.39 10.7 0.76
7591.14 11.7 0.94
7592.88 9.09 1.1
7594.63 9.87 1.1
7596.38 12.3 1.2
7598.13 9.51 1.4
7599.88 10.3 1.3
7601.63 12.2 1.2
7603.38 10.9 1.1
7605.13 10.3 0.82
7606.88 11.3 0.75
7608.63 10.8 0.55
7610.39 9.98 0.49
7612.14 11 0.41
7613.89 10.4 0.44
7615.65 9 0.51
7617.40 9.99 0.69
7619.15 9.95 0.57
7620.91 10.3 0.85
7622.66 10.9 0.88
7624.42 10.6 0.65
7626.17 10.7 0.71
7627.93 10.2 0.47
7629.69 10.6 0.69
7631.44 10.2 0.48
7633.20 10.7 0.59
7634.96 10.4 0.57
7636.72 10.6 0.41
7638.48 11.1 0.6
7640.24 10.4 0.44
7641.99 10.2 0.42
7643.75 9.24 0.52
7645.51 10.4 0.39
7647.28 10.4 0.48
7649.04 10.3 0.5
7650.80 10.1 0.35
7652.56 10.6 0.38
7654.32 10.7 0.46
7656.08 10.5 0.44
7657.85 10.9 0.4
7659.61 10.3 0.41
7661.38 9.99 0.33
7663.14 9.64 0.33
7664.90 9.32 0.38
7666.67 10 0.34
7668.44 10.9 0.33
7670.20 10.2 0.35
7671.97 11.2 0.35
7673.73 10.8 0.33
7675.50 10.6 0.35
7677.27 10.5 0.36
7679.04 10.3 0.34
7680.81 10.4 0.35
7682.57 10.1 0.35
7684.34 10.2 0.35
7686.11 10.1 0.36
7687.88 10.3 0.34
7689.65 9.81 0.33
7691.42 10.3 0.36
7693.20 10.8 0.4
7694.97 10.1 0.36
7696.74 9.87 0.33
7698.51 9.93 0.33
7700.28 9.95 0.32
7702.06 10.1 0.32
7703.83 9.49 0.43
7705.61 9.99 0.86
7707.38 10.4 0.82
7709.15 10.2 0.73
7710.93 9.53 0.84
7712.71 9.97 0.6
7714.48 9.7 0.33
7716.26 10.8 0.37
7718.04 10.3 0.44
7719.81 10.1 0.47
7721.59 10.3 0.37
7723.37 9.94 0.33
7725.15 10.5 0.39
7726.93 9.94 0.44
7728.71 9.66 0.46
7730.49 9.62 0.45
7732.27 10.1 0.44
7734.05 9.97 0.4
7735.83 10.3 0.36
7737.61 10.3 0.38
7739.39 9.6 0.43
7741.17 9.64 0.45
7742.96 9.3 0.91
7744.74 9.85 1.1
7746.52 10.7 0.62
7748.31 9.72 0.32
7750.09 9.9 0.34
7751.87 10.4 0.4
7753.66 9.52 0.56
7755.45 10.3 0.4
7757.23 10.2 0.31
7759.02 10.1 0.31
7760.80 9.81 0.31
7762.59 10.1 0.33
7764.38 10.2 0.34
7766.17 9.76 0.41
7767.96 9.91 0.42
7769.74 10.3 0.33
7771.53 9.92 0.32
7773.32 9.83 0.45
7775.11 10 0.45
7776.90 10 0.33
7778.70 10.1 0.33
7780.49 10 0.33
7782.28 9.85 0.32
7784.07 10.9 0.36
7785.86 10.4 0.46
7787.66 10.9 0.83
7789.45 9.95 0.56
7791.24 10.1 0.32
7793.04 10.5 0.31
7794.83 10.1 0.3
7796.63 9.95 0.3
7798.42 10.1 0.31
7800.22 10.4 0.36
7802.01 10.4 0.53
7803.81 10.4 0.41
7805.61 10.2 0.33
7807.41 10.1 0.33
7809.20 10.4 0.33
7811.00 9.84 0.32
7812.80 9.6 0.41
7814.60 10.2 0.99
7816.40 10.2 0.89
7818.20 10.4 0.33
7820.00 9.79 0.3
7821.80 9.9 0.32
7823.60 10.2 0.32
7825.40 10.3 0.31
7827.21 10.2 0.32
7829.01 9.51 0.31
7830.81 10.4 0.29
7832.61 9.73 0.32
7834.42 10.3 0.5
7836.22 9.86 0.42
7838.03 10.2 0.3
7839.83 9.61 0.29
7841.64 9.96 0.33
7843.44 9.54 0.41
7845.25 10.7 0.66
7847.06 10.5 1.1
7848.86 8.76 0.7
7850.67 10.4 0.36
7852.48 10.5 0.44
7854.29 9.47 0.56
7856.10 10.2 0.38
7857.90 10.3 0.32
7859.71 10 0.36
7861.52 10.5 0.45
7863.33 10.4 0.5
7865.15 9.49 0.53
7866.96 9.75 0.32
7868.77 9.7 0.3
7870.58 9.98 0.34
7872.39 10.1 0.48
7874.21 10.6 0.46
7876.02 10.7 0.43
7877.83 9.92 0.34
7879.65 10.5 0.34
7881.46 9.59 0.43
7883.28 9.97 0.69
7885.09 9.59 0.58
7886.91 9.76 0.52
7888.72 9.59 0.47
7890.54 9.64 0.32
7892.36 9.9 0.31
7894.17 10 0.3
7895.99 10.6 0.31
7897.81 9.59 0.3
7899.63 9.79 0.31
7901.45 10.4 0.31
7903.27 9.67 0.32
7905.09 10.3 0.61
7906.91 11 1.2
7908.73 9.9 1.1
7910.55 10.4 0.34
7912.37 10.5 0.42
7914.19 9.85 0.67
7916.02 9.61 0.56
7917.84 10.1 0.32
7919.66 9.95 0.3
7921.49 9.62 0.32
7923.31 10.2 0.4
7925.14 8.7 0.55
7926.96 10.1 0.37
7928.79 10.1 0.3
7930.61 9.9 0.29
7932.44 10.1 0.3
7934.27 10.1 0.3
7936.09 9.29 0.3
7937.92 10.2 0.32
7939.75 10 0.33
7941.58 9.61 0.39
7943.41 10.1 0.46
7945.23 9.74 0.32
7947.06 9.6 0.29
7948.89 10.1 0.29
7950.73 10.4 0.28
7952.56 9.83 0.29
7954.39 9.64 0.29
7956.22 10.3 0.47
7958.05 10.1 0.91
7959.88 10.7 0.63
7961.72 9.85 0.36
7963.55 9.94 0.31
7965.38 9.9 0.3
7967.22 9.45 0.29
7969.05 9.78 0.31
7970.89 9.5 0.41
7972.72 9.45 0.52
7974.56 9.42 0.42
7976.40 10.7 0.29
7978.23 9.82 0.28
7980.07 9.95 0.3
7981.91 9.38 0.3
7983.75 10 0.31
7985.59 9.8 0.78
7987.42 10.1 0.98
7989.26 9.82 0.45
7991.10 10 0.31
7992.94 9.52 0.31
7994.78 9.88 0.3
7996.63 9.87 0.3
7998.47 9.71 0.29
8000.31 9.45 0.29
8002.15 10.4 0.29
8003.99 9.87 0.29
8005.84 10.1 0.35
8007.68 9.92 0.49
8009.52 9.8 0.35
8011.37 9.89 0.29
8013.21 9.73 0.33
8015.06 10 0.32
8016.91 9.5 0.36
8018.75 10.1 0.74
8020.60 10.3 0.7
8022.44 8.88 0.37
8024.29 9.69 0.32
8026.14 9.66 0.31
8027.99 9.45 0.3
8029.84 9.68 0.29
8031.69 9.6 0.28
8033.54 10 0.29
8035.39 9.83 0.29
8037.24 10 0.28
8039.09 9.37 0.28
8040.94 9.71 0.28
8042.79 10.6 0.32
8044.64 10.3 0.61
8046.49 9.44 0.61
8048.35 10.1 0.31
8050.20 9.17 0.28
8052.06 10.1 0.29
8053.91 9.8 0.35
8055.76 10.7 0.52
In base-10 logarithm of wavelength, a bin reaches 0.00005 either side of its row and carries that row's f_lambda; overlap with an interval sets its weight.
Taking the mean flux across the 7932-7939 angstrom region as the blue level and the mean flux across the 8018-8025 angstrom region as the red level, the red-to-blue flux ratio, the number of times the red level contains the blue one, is 0.98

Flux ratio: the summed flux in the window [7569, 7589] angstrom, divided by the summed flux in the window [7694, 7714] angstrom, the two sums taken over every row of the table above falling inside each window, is 1.036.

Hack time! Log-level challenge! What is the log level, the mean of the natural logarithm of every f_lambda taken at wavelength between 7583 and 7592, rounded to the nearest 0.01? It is 2.35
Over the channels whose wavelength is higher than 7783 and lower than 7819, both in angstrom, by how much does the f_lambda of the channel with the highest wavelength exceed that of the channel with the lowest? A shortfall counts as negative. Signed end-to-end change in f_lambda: -0.50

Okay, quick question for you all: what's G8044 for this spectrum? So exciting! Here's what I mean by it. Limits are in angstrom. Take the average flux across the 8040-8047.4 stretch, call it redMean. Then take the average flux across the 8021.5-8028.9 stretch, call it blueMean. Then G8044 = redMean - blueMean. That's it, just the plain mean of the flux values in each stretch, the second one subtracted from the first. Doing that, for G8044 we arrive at 0.6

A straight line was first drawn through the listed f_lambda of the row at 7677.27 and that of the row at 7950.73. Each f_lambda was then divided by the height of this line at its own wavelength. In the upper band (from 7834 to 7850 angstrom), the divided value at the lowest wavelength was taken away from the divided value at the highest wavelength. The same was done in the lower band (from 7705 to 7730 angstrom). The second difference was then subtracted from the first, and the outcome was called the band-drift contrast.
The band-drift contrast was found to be -0.12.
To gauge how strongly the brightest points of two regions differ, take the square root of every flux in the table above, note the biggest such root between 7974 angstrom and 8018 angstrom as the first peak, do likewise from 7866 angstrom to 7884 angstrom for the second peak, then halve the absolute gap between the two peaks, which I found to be 0.000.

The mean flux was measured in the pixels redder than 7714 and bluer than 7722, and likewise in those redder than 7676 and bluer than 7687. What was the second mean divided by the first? 1.00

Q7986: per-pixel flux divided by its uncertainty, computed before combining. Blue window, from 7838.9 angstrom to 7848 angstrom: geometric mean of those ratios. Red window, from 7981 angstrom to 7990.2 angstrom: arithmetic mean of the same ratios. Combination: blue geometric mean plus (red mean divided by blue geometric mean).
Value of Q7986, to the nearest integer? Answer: 22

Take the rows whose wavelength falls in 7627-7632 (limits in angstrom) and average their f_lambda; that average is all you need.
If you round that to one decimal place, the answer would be 10.3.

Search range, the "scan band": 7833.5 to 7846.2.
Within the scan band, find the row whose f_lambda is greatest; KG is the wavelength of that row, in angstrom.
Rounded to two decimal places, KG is 7845.25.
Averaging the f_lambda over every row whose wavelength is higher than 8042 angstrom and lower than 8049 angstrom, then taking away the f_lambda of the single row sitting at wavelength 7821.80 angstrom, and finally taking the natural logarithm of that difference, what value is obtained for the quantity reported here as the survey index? -1.6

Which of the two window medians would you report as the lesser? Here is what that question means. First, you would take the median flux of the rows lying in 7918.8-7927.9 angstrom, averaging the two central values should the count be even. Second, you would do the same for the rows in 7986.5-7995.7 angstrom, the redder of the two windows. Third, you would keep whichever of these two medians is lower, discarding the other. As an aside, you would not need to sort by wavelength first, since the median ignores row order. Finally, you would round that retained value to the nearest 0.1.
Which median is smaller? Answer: 9.9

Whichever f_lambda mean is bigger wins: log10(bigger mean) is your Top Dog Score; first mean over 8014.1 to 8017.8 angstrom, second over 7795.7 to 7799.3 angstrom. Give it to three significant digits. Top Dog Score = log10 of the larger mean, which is 1.00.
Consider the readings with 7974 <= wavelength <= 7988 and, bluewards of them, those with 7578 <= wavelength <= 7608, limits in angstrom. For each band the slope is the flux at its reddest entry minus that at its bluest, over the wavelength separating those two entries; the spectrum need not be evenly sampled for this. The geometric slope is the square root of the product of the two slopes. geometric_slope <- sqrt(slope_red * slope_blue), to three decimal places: 0.041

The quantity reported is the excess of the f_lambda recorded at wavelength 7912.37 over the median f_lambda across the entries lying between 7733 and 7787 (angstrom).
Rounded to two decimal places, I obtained 0.50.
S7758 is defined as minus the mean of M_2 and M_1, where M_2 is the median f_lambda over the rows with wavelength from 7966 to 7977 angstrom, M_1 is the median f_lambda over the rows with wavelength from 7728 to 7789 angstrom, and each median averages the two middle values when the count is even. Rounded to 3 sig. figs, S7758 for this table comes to -9.74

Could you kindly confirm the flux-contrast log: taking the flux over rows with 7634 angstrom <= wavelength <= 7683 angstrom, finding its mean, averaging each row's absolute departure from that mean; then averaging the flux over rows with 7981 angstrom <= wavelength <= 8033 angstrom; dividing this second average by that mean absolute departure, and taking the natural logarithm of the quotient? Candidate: 3.39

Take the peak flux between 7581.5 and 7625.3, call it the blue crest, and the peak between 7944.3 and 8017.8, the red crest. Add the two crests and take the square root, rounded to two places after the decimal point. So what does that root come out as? 4.80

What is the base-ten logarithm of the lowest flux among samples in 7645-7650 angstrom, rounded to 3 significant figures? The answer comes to 1.01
